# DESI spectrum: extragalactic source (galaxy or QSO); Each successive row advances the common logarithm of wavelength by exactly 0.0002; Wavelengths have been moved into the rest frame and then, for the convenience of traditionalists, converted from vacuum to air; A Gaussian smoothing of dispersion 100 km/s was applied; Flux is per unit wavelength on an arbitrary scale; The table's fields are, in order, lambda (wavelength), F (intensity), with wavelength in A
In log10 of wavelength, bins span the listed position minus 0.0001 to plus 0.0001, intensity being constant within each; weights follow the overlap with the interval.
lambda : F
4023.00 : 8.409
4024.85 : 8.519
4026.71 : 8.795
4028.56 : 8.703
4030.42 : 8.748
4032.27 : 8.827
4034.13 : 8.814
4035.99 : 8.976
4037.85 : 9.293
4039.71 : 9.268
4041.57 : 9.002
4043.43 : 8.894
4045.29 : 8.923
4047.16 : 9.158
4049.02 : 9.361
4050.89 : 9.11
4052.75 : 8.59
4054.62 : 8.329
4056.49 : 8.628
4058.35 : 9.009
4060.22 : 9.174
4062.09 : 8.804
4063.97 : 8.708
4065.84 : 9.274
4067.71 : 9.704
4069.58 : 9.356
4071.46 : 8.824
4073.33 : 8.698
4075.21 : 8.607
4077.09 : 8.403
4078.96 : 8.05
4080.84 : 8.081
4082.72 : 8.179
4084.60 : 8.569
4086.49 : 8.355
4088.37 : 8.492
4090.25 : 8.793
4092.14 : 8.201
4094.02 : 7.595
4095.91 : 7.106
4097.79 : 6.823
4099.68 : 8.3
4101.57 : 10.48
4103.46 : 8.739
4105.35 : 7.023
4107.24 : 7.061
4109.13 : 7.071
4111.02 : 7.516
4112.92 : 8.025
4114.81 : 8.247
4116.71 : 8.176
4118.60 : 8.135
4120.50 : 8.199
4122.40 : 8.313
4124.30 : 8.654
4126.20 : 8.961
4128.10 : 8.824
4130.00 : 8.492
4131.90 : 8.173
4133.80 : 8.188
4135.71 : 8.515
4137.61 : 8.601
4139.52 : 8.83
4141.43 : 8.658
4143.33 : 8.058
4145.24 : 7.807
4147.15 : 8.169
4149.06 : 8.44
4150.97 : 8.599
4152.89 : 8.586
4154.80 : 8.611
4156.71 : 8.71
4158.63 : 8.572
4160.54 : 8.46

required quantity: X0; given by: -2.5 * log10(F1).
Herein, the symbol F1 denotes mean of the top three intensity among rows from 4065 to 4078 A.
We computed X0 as -2.44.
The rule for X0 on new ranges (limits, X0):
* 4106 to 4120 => -2.28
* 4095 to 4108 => -2.41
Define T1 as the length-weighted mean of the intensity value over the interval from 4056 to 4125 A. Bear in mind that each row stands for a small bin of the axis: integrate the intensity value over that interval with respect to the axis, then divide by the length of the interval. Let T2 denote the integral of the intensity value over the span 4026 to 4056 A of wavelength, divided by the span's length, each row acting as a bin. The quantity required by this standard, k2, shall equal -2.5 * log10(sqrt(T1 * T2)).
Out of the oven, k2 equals -2.34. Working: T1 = 8.4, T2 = 8.92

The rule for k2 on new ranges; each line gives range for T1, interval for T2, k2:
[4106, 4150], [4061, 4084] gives -2.32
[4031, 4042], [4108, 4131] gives -2.34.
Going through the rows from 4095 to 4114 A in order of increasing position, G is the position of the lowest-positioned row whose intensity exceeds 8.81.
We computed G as 4101.57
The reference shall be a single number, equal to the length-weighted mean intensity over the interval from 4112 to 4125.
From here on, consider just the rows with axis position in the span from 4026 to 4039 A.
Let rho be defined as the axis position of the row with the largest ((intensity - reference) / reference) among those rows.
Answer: 4037.85 A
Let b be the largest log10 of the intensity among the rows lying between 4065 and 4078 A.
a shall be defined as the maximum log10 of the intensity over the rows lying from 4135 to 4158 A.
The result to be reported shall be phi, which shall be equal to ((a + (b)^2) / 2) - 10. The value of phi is -9.040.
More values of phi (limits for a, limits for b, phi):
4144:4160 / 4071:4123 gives -9.009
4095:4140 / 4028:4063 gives -9.018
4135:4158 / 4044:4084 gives -9.040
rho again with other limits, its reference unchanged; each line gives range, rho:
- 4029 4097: 4067.71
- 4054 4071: 4067.71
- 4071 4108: 4101.57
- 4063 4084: 4067.71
